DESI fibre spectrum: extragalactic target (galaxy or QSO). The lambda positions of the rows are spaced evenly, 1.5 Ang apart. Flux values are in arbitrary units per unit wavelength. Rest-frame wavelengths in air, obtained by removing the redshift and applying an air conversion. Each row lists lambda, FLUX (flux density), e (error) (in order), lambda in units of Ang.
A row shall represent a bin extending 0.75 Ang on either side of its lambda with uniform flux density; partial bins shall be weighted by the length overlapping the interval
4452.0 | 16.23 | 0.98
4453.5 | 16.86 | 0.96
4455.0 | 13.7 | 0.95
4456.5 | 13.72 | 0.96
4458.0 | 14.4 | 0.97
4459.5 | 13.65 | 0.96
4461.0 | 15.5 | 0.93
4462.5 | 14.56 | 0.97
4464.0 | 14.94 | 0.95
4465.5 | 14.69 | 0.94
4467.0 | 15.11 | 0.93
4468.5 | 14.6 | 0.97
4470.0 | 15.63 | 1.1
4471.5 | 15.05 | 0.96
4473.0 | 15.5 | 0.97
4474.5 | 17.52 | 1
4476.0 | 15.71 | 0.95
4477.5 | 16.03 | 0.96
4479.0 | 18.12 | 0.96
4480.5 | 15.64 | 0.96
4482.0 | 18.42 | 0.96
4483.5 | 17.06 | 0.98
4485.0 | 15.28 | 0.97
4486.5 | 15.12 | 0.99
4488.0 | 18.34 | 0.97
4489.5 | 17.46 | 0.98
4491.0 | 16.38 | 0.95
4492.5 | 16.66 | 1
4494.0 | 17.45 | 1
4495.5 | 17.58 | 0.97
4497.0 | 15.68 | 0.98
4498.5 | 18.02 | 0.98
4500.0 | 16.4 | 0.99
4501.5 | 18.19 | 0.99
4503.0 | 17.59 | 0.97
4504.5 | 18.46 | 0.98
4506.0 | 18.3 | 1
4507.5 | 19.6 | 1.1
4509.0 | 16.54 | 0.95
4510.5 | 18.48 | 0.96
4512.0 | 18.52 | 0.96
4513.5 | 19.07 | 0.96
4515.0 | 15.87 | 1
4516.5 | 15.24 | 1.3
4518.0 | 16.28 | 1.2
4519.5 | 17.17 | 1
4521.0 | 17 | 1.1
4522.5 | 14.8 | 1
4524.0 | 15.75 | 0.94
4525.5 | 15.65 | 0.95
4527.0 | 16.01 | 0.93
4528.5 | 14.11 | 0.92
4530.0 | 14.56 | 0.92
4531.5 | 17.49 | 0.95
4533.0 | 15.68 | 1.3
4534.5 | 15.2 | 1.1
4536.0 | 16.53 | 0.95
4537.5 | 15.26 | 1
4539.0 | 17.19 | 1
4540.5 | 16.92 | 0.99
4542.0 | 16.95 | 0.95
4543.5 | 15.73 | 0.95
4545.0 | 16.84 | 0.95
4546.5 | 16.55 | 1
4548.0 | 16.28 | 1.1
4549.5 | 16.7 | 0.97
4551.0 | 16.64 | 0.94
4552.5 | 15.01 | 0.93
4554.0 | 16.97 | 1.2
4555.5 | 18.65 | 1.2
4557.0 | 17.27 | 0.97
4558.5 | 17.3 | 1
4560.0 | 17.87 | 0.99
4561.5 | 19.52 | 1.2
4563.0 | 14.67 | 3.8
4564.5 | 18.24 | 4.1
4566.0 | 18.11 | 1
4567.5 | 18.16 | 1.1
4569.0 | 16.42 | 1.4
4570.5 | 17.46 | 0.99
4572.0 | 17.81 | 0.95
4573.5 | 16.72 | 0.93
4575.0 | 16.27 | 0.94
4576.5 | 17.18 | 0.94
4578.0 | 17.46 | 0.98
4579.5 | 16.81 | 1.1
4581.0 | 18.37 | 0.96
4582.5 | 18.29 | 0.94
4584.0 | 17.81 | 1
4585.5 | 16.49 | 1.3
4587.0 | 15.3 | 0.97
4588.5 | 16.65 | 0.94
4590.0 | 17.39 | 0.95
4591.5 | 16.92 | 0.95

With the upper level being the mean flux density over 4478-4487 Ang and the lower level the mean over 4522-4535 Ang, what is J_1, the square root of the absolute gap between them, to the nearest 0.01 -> 1.07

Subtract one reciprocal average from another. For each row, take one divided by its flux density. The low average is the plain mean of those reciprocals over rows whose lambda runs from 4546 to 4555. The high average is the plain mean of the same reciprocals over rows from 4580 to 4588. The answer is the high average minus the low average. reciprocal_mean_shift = -0.003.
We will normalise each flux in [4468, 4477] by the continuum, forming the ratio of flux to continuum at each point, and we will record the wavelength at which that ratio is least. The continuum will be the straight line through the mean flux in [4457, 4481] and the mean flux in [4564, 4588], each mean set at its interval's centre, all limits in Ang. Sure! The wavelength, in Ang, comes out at 4468.5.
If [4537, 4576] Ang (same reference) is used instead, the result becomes 4563.0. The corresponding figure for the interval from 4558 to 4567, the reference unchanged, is 4563.0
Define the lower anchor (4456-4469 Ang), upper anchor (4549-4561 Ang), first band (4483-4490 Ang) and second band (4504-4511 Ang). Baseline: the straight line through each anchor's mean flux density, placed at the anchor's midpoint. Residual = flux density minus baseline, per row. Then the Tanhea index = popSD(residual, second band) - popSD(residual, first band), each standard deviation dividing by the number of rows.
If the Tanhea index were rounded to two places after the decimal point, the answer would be -0.23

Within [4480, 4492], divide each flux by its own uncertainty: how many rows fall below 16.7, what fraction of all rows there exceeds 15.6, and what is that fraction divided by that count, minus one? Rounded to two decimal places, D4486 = -0.71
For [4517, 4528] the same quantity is -0.86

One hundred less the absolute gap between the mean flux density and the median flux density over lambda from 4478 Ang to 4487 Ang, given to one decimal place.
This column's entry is 99.7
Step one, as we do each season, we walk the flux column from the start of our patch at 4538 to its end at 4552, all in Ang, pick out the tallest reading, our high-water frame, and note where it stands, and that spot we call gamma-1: 4539.0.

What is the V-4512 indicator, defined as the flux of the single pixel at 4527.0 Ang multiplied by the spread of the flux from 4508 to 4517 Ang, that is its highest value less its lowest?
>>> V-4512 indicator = 61.3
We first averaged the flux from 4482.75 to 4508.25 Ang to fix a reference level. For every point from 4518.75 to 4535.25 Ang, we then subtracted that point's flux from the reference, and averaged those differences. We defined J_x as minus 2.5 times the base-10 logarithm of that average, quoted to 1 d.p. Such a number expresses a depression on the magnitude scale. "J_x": -0.4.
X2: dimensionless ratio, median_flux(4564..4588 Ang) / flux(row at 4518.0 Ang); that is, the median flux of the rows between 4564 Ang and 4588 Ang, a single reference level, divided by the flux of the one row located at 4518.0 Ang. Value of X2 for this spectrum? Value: 1.07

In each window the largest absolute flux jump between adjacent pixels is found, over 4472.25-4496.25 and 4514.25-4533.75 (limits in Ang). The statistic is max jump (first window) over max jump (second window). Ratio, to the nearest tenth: 1.1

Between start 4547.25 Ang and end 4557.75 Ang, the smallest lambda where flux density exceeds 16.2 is 4548.0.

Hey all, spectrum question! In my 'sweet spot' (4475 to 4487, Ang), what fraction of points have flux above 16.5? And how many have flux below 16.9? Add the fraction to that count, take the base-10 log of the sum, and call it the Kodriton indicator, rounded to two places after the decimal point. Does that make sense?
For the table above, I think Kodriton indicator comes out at 0.73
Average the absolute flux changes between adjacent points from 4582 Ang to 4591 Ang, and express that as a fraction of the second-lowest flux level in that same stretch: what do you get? 0.062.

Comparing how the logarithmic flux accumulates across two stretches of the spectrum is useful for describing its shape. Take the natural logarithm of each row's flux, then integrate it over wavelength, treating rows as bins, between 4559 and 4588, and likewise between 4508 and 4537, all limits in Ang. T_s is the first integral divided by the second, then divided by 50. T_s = 0.0204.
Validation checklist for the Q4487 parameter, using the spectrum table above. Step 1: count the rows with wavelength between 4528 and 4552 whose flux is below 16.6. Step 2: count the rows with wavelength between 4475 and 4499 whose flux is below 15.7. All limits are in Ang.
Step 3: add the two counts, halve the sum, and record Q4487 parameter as 6.5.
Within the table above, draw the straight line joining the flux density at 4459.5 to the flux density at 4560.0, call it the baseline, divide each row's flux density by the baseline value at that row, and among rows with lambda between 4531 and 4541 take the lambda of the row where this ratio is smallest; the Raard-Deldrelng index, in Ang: 4537.5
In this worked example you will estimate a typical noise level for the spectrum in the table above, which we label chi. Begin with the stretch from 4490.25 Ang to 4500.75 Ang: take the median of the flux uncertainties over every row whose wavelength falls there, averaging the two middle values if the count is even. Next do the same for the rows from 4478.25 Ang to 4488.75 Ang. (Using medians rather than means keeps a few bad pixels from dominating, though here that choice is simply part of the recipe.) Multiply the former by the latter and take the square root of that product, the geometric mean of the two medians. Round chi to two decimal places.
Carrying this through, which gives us 0.97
